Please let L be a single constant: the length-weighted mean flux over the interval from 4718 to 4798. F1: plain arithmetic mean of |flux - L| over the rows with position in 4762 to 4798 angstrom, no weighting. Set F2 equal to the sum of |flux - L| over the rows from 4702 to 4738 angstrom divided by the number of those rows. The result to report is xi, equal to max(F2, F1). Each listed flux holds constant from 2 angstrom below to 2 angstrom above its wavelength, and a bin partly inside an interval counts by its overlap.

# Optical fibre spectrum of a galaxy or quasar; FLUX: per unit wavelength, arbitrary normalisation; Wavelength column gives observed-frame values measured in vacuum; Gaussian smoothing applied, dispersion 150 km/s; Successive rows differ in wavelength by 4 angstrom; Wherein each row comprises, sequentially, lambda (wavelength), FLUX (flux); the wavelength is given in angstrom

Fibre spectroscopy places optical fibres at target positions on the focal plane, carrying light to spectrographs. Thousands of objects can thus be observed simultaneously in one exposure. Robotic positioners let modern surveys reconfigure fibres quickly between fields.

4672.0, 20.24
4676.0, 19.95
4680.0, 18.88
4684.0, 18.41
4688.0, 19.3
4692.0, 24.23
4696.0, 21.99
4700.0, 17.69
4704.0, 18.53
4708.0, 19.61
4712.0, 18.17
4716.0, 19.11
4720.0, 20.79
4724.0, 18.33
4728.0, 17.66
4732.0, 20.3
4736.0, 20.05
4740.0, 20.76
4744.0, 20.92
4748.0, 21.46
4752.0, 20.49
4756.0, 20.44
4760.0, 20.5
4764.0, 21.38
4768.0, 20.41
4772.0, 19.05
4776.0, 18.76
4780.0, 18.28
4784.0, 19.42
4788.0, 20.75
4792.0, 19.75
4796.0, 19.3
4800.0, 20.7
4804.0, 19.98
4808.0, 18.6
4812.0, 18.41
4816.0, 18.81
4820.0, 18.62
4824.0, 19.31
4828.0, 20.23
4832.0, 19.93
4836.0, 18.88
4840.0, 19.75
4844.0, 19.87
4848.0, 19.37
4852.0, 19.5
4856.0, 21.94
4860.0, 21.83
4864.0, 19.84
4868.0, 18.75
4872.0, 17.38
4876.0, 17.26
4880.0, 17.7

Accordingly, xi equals 1.1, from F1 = 0.87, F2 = 1.1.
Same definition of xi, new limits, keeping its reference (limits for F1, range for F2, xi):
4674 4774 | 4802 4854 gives 1.2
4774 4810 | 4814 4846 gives 0.8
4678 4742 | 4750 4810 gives 1.4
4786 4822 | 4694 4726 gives 1.4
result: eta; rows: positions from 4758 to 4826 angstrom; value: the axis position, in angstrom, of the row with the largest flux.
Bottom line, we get 4764.0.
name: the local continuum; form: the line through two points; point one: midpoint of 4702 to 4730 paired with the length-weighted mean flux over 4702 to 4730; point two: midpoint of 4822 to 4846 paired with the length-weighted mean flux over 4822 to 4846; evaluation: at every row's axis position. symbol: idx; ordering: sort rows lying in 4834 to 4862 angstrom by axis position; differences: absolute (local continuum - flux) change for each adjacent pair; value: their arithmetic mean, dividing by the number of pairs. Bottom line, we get 0.7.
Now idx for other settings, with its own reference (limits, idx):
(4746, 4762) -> 0.4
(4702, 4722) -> 1.3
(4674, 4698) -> 1.9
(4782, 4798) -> 0.9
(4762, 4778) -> 0.9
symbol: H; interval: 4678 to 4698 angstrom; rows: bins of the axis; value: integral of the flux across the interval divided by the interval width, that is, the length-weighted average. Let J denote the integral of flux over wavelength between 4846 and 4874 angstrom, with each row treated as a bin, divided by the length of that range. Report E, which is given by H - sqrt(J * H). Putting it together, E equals 0.4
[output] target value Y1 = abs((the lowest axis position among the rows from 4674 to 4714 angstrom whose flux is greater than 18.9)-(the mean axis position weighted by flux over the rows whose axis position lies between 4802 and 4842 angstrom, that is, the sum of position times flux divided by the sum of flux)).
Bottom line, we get 146.1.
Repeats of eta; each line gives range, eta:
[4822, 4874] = 4856.0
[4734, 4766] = 4748.0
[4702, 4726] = 4720.0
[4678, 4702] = 4692.0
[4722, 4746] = 4744.0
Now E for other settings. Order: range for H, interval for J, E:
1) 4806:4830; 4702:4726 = 0.0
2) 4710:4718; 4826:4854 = -0.5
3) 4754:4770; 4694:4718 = 0.8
